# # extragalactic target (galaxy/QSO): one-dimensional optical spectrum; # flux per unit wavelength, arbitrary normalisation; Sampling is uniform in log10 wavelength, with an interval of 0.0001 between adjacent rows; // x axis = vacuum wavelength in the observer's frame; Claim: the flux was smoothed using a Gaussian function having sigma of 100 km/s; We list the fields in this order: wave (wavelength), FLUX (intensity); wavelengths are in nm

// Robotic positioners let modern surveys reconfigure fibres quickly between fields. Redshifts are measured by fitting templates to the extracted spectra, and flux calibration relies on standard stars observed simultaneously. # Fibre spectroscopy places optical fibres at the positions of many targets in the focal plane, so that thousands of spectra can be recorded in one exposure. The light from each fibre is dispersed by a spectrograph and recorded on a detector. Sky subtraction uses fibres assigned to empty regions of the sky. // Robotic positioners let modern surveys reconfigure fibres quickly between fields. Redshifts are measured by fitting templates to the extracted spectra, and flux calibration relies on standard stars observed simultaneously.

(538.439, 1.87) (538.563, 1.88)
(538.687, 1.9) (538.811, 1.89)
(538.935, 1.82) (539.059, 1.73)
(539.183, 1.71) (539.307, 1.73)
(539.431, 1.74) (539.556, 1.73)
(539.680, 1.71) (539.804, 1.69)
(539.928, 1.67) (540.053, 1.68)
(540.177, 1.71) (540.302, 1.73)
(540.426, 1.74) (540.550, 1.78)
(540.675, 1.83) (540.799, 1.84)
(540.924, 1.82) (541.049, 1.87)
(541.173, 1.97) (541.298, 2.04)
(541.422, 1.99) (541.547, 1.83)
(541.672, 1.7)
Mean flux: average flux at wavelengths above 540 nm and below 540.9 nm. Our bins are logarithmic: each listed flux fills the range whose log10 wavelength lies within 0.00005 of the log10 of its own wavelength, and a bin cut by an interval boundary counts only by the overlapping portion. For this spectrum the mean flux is 1.76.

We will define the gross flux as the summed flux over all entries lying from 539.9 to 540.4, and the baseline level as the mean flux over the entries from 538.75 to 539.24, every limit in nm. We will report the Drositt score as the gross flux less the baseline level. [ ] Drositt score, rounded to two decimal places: 5.00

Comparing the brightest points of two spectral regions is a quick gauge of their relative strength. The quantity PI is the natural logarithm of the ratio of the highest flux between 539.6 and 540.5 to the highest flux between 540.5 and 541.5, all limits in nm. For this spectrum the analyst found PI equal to -0.16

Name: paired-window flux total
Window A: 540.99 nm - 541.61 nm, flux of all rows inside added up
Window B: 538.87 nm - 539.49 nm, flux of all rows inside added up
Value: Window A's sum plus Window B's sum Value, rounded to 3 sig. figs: 18.4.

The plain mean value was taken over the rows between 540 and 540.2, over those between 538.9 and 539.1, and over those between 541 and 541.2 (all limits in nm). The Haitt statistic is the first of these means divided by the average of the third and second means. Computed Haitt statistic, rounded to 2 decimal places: 0.92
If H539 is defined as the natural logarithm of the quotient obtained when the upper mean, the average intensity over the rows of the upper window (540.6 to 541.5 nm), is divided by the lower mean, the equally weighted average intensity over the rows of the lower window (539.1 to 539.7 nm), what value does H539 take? 0.10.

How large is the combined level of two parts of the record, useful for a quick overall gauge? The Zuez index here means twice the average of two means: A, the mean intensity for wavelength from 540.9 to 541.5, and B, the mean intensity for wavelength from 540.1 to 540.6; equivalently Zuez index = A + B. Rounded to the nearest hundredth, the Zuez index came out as 3.68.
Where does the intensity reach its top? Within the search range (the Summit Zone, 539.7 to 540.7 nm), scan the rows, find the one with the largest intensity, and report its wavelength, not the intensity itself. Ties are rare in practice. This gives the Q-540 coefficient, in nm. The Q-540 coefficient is 540.675 nm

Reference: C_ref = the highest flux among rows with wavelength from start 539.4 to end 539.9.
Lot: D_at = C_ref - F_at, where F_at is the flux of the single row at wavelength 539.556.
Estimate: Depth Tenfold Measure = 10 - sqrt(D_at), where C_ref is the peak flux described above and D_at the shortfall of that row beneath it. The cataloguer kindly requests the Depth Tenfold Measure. 9.90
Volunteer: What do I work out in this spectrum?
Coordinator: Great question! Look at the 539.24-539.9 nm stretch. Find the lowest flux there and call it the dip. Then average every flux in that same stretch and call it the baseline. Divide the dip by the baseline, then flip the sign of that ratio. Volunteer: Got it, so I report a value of -0.983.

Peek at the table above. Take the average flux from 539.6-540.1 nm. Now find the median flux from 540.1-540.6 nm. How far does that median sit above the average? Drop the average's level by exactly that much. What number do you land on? 1.6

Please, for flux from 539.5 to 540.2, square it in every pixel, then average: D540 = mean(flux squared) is 2.9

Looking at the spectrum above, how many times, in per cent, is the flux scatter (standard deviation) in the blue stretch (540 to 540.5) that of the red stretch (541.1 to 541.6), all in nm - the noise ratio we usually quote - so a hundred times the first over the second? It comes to 29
